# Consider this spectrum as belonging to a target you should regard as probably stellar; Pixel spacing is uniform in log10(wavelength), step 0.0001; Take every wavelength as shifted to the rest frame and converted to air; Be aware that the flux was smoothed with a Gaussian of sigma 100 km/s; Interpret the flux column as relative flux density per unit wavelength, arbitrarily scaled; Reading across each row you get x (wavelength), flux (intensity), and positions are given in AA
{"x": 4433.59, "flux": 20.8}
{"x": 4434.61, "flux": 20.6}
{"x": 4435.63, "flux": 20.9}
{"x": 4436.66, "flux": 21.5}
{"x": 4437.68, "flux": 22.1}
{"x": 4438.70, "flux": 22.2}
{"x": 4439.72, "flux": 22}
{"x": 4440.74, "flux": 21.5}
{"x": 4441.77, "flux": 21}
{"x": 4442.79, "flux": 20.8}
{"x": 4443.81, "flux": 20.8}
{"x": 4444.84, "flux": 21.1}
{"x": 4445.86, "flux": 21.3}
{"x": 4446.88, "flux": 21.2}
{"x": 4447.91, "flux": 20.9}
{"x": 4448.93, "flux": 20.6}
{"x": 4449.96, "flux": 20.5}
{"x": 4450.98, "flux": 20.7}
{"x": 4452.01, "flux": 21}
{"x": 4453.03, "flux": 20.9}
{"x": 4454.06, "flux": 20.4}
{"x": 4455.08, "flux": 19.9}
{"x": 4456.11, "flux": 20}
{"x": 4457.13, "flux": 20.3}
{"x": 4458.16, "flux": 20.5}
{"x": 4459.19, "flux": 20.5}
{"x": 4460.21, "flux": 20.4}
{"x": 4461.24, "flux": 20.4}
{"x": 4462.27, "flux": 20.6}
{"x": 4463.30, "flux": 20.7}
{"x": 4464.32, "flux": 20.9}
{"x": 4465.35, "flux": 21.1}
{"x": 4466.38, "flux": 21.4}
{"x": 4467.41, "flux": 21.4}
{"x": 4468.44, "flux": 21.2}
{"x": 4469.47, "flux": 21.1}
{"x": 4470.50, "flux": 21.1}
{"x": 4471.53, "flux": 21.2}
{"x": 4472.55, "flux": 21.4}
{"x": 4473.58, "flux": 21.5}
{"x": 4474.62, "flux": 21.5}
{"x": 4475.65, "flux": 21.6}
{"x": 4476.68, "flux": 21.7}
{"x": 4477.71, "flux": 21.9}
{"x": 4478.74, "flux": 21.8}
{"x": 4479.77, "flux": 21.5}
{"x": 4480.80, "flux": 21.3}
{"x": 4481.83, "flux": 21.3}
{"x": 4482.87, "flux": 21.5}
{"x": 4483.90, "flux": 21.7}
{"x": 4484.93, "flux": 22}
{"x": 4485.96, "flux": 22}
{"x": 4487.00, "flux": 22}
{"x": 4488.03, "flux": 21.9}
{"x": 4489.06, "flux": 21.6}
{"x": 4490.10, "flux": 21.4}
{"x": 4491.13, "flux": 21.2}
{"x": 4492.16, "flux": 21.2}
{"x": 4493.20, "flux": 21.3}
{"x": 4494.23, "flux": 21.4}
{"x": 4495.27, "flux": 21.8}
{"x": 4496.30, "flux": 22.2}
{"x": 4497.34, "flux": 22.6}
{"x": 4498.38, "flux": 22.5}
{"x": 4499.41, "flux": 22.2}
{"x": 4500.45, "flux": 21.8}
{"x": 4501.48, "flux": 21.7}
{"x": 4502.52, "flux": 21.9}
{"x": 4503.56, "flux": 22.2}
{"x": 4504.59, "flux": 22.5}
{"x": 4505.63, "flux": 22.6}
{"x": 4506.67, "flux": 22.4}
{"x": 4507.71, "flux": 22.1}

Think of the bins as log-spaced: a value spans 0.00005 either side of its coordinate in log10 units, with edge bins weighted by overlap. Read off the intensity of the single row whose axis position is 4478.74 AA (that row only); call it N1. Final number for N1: 21.8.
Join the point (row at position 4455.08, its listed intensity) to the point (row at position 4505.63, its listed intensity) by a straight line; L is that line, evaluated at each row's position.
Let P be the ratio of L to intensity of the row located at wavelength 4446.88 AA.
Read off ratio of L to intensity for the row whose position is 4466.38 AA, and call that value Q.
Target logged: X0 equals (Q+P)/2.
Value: 0.94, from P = 0.92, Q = 0.96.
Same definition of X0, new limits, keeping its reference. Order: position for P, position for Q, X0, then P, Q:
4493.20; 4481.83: 1.02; 1.03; 1.00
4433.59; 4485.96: 0.94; 0.90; 0.98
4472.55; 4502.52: 1.00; 0.97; 1.02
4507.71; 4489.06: 1.02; 1.03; 1.01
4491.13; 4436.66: 0.95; 1.03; 0.88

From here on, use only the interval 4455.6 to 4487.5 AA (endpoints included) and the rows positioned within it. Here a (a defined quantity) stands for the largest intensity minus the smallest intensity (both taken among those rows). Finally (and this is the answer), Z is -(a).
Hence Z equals -2.0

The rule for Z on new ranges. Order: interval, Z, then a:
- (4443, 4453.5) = -0.8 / 0.8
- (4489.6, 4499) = -1.4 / 1.4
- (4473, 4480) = -0.4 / 0.4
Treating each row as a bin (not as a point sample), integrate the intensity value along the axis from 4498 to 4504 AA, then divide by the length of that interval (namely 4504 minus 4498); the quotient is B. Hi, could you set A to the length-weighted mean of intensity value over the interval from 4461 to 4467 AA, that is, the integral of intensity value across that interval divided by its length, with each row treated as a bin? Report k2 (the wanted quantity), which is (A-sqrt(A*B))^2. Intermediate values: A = 20.9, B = 22.0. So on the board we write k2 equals 0.33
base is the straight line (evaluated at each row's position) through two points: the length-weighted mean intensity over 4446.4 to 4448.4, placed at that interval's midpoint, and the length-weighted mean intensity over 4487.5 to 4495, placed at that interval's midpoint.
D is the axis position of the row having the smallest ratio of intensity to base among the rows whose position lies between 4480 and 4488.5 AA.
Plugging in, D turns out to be 4481.83 AA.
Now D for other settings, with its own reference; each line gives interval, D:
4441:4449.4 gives 4448.93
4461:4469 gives 4461.24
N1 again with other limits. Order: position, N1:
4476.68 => 21.7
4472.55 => 21.4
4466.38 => 21.4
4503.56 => 22.2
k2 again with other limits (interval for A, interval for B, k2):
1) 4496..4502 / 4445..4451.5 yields 0.42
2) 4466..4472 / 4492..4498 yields 0.08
